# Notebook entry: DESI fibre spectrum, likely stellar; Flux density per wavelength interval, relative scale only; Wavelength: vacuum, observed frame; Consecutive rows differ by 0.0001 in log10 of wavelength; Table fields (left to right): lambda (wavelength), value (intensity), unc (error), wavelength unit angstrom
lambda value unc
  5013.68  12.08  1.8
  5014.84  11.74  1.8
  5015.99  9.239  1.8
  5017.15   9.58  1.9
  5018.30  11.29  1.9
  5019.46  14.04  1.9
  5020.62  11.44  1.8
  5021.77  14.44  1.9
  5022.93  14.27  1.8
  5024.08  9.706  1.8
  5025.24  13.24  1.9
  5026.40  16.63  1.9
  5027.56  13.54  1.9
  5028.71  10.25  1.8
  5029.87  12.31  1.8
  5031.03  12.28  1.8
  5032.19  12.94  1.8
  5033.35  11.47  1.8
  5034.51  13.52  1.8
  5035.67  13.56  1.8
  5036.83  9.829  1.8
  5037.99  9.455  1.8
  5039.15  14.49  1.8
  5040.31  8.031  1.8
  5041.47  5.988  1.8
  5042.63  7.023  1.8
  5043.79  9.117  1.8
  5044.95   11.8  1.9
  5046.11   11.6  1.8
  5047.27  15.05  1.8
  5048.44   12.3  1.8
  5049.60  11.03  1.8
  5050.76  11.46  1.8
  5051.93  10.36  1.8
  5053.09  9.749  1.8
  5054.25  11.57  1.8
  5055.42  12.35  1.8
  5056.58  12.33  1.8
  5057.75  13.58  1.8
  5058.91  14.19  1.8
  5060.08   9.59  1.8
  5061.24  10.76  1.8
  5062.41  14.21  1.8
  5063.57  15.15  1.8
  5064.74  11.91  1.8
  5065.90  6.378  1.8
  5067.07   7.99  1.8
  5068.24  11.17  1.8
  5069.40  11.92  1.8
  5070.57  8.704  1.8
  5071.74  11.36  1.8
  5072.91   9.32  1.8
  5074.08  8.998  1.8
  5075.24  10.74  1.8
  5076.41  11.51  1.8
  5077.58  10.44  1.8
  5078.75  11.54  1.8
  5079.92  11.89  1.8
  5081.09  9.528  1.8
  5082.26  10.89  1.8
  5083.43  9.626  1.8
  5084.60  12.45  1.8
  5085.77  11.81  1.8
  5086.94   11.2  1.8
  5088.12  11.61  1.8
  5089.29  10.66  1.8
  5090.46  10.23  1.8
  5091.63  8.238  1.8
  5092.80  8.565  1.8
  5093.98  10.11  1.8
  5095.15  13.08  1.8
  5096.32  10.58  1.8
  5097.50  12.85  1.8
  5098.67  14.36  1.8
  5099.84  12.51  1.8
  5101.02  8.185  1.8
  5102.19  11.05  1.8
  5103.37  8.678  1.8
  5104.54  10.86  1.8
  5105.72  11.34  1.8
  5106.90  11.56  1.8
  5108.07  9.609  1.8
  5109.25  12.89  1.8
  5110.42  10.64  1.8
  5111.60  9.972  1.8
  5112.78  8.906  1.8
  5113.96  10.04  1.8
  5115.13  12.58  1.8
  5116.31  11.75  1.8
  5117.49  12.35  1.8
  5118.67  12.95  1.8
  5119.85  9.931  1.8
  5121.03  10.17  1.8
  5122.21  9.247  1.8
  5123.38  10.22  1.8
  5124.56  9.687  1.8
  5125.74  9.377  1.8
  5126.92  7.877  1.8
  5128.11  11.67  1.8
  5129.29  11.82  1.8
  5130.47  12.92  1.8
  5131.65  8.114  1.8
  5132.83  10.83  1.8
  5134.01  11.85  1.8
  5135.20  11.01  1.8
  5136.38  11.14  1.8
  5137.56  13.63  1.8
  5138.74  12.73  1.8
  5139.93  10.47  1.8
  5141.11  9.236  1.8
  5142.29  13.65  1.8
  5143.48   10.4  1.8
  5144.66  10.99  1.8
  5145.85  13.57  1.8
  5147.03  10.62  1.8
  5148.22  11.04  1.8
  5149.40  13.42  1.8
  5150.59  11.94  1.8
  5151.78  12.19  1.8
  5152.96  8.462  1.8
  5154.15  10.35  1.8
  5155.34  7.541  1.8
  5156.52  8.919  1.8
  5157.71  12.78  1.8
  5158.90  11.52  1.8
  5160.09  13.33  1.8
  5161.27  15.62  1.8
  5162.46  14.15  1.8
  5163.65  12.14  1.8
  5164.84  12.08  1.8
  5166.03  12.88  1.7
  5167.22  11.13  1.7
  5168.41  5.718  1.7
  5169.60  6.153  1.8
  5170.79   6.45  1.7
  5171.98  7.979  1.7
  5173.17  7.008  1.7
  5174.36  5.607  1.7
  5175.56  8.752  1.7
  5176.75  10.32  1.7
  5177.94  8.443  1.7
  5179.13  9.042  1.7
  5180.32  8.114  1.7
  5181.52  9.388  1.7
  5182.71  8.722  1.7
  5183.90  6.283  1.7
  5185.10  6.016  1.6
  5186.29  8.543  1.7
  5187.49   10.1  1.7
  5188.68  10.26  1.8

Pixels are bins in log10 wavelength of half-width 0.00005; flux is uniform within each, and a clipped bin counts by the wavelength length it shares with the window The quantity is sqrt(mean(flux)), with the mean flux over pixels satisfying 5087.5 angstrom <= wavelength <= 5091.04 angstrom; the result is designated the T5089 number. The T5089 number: 3.3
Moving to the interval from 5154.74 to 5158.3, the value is 3.1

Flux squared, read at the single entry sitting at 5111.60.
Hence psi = 99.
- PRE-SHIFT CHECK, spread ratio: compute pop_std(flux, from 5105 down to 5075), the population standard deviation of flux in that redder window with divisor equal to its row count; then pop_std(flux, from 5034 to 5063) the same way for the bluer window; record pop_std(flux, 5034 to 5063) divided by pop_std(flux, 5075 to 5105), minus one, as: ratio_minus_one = 0.54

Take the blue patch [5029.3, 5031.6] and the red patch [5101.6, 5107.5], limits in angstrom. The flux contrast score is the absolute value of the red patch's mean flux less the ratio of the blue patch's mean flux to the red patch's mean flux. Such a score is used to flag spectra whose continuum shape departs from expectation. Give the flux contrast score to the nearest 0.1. 9.5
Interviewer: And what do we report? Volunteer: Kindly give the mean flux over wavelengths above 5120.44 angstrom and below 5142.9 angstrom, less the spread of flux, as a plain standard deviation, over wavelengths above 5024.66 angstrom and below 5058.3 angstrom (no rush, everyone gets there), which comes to 8.5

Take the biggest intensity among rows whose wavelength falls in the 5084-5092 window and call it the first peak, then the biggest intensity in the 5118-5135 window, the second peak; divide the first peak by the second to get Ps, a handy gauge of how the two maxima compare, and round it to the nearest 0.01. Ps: 0.96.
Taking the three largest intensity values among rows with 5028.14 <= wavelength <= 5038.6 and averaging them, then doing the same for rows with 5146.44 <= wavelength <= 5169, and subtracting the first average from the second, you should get 1.1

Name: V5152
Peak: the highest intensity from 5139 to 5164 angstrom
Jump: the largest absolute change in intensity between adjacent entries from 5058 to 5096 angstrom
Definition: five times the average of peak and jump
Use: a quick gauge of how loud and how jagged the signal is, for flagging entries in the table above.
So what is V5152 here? 53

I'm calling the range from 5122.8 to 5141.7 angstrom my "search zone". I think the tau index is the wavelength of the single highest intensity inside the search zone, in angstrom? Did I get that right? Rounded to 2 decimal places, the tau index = 5137.56 angstrom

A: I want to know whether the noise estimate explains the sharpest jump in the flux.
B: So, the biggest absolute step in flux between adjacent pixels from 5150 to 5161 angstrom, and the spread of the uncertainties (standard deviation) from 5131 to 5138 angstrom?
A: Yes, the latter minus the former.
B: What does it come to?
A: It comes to -3.9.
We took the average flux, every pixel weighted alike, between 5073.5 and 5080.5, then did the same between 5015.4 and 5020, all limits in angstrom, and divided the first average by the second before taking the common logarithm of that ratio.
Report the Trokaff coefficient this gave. -0.01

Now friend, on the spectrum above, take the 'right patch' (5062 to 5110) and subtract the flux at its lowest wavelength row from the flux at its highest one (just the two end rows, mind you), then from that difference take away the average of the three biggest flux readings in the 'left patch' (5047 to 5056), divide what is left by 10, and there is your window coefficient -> -1.46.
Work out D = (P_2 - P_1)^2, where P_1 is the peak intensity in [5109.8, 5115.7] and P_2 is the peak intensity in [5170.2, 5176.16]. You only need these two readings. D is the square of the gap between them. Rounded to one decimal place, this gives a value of 14.7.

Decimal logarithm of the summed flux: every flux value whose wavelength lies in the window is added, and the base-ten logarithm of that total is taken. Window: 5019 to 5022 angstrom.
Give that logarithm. 1.60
